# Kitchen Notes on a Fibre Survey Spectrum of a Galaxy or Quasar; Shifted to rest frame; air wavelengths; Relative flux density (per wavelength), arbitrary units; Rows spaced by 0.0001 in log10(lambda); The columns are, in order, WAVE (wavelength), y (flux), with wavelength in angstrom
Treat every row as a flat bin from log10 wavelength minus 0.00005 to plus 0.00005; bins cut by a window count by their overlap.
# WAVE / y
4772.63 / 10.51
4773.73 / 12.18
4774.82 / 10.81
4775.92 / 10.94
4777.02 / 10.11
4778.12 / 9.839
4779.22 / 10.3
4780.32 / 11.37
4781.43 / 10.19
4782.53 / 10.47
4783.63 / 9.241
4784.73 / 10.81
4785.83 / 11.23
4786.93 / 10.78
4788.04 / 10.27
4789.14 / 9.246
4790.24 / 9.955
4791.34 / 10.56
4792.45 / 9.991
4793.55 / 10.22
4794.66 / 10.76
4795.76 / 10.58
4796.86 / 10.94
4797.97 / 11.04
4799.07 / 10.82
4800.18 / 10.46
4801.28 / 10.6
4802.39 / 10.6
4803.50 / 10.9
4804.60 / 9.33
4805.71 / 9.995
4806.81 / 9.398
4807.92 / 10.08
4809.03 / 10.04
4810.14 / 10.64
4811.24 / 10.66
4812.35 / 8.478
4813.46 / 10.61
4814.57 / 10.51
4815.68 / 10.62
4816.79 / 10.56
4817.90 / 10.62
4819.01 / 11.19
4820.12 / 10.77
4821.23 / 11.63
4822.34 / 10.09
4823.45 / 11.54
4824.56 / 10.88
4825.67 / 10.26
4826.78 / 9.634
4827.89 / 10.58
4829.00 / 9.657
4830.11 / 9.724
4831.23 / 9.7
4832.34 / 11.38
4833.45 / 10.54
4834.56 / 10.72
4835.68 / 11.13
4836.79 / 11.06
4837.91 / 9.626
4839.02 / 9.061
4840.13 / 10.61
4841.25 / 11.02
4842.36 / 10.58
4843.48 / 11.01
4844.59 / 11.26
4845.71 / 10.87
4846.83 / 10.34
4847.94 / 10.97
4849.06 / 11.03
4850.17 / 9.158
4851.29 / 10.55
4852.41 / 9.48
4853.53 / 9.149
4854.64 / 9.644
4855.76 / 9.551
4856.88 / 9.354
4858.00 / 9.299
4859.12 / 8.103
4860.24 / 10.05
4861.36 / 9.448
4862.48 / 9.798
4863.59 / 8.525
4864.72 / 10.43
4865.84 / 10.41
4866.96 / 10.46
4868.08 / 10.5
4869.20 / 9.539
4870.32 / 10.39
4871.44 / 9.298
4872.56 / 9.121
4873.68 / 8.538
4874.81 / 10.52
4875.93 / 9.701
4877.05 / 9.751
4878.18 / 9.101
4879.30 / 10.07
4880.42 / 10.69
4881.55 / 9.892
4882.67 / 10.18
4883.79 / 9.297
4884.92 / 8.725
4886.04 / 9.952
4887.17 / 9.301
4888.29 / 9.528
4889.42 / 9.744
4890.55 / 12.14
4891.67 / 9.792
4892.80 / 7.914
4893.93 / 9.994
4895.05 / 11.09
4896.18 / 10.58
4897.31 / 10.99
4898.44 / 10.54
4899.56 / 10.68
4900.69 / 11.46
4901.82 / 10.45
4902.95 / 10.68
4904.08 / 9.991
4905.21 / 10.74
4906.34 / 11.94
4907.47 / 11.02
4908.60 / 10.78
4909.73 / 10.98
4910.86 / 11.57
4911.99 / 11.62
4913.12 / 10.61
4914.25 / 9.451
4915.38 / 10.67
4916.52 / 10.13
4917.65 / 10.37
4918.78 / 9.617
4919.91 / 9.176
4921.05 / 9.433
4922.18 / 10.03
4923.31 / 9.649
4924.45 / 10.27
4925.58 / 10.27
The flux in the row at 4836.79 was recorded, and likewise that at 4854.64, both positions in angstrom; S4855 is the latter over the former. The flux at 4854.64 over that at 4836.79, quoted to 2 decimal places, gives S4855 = 0.87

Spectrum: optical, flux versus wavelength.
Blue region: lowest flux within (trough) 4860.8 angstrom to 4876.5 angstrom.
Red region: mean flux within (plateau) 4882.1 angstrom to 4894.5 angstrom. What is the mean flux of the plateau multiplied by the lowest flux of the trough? 83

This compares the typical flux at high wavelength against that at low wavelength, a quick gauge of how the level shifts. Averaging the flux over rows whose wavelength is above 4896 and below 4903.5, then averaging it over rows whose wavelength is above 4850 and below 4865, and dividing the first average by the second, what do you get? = 1.14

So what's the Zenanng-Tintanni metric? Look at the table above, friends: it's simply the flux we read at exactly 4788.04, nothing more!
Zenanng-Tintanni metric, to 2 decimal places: 10.27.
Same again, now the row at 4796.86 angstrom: 10.94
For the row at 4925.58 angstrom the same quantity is 10.27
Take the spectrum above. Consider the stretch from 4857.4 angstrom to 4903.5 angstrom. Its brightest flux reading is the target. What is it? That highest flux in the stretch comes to 12.14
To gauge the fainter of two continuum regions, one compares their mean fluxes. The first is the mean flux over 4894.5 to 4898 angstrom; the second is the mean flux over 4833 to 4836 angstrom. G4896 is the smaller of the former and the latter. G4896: 10.8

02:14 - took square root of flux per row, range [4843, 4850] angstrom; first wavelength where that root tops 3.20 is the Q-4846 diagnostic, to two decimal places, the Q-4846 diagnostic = 4843.48 angstrom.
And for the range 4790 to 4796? 4791.34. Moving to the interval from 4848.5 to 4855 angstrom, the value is 4849.06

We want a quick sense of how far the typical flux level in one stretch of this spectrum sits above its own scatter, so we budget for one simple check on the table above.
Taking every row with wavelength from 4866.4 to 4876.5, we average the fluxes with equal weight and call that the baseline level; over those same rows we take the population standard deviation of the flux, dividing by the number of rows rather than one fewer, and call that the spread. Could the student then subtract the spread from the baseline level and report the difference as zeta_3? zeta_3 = 9.1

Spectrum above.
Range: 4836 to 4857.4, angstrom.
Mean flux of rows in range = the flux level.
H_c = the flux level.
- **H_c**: 10.2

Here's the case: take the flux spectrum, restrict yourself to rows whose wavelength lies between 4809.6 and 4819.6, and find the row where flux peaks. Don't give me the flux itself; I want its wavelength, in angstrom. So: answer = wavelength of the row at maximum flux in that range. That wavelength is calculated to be 4819.01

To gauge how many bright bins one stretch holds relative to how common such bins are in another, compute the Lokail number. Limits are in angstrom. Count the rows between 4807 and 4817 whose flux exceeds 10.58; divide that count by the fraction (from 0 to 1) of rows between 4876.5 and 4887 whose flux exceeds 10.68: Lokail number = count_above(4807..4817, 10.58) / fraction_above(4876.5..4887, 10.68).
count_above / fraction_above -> 36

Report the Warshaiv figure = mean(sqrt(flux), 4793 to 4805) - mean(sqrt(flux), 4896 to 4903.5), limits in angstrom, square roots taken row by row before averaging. -0.03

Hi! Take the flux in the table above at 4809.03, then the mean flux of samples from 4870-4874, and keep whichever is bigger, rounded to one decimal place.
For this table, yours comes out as 10.0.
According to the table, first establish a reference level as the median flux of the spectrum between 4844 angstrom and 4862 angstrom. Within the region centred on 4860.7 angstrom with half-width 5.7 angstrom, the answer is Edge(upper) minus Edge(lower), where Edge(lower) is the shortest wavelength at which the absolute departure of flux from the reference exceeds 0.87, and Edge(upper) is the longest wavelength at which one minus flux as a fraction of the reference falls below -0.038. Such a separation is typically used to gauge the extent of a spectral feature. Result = 6.7 angstrom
